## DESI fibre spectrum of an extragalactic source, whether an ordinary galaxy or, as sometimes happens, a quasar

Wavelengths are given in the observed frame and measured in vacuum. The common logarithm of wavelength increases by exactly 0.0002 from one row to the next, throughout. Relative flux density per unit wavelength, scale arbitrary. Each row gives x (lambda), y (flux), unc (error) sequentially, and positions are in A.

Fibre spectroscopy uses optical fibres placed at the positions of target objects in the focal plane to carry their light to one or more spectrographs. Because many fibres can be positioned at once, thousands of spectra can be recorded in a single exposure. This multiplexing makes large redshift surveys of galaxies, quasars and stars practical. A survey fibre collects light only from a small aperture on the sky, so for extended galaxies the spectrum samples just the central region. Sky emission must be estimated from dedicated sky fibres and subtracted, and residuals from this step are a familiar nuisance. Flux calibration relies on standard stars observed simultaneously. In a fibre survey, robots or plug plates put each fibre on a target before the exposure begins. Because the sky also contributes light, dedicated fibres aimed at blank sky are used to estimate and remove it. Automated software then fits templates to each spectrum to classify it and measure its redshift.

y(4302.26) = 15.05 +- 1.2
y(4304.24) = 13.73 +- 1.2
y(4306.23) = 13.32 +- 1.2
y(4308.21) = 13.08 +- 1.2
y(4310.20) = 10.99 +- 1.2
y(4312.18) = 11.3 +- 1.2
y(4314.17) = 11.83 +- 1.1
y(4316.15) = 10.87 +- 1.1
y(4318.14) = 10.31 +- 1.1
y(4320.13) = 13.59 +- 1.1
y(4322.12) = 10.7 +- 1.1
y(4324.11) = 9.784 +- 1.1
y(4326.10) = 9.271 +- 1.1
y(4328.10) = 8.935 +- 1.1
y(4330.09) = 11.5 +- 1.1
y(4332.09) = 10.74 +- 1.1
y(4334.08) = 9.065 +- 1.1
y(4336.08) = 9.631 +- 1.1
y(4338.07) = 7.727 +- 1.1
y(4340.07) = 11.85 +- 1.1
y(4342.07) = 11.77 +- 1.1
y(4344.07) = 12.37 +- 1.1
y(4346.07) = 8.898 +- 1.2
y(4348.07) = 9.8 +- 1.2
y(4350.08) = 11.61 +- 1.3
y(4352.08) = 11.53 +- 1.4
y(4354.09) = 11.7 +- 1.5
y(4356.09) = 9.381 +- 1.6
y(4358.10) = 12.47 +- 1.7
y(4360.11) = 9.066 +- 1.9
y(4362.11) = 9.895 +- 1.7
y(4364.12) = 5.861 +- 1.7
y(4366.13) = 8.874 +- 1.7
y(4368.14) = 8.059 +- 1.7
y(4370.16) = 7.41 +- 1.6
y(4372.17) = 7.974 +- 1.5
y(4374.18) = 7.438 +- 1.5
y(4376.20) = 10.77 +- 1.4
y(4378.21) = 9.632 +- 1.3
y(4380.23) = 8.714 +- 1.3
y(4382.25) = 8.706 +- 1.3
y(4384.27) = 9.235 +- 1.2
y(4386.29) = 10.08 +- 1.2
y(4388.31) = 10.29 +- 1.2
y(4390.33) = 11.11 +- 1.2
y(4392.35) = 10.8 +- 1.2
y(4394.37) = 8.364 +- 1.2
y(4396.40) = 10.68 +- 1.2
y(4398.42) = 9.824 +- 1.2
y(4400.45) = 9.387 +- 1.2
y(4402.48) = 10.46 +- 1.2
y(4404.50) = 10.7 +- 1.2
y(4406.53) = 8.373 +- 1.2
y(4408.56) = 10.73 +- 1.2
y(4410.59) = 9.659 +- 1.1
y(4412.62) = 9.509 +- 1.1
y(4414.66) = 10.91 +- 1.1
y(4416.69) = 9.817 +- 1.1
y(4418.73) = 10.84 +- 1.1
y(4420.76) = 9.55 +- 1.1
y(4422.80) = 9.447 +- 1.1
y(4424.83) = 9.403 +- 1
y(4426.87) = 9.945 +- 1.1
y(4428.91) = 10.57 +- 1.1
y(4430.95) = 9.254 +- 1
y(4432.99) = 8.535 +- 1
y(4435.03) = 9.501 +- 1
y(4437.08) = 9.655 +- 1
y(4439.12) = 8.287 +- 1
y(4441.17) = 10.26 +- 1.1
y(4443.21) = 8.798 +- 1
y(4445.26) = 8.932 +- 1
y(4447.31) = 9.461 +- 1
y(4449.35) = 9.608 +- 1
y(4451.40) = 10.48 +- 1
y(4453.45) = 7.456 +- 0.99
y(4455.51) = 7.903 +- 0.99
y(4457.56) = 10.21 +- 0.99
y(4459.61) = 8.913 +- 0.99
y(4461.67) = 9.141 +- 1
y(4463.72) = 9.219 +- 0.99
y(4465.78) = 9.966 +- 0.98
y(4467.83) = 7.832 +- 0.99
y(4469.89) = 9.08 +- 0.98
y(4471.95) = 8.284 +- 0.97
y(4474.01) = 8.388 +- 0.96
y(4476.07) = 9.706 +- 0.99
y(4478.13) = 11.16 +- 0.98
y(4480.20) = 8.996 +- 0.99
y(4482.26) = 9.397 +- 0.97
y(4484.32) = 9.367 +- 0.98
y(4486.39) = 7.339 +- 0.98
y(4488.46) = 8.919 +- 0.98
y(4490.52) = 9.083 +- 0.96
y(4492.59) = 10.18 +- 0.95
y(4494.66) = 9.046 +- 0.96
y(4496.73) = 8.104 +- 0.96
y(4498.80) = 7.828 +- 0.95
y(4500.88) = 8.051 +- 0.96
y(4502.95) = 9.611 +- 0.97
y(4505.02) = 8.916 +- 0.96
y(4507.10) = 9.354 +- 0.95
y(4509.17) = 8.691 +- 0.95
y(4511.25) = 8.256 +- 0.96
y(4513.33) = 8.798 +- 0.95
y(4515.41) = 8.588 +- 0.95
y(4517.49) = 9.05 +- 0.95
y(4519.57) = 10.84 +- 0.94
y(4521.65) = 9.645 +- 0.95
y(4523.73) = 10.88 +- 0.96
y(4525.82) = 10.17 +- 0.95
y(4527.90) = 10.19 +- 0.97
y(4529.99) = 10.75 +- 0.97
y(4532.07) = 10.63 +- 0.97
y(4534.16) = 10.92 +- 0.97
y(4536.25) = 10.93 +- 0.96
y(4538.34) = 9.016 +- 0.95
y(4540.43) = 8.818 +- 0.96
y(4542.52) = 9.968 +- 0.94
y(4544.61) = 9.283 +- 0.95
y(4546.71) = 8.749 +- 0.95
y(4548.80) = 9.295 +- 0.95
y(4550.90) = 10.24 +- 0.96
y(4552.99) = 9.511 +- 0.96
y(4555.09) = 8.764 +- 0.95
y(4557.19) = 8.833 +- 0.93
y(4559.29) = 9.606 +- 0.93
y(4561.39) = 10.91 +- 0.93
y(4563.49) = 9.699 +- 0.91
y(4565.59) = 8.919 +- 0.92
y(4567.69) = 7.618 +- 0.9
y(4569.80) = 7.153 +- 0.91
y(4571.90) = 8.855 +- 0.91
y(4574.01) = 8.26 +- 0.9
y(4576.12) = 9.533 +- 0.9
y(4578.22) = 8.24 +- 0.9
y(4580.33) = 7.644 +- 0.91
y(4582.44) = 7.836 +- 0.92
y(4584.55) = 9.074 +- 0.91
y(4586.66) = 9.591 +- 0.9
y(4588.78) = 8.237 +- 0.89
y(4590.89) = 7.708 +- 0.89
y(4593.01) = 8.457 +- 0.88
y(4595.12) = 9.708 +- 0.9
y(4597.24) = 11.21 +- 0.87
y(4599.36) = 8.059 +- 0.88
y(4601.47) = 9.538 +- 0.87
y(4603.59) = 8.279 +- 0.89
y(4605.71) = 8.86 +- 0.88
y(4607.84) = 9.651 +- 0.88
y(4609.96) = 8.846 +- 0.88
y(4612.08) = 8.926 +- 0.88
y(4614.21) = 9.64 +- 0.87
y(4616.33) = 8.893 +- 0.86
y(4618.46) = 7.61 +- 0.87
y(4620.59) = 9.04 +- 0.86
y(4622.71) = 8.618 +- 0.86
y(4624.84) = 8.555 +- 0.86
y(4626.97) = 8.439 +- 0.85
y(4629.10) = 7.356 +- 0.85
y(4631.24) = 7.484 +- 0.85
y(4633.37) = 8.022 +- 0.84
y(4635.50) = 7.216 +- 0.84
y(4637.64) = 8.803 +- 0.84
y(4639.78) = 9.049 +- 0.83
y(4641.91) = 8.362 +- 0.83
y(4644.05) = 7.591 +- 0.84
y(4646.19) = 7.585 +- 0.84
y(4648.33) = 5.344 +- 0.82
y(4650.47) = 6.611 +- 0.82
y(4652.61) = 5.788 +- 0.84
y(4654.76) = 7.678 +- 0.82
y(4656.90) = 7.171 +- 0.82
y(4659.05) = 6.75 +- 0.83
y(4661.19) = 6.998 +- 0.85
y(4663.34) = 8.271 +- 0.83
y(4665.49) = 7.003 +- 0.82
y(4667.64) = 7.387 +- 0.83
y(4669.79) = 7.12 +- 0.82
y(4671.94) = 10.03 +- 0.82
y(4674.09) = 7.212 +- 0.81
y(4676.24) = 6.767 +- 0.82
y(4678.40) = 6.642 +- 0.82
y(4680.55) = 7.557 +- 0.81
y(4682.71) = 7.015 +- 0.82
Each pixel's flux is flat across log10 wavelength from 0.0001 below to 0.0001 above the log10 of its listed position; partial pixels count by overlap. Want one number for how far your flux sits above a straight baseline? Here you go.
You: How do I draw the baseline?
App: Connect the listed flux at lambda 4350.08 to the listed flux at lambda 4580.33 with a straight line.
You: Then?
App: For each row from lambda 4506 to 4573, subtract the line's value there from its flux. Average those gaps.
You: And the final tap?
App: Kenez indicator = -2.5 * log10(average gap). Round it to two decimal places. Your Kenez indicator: -0.12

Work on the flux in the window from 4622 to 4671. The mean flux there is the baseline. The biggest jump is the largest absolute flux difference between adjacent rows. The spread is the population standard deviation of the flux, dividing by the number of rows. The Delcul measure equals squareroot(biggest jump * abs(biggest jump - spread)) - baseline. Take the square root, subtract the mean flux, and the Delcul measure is -5.8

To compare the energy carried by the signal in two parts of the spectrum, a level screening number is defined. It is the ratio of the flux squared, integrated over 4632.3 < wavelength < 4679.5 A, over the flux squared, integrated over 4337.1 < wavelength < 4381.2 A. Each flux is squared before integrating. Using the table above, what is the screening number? 0.62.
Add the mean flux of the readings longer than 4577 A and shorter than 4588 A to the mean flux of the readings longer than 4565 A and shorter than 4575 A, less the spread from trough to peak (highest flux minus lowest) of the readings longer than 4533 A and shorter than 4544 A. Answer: 14.5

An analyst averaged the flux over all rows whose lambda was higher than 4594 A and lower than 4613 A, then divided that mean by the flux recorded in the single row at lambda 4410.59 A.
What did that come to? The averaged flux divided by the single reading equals 0.96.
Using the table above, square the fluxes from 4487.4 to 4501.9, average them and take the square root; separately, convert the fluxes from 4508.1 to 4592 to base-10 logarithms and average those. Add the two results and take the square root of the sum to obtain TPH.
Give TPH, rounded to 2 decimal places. 3.12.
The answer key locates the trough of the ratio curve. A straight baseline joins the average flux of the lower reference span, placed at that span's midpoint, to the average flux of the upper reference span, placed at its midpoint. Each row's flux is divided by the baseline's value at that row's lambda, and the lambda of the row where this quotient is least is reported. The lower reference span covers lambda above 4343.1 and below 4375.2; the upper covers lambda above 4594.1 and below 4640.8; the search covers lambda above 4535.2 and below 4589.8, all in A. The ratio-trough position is 4569.80 A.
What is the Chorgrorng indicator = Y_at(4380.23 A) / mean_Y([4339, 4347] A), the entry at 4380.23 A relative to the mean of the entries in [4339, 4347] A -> 0.777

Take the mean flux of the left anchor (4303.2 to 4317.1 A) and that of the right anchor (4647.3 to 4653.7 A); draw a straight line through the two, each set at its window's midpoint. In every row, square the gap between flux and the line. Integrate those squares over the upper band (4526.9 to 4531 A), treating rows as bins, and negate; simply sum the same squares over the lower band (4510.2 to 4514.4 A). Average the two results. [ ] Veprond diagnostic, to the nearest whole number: -11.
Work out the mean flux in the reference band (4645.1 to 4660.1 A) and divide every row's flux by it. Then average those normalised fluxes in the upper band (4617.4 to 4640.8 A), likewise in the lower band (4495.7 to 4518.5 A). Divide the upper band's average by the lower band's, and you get 0.95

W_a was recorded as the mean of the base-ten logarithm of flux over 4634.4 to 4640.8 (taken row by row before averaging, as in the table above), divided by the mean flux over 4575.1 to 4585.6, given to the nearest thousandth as 0.109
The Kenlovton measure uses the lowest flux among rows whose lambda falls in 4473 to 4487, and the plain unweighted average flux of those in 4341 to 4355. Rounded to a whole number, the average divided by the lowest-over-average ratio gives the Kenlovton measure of 17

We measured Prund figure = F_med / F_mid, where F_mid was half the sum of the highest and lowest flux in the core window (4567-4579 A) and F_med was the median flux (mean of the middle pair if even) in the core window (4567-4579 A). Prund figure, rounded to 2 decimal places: 0.99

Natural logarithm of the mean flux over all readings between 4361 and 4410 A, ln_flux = 2.23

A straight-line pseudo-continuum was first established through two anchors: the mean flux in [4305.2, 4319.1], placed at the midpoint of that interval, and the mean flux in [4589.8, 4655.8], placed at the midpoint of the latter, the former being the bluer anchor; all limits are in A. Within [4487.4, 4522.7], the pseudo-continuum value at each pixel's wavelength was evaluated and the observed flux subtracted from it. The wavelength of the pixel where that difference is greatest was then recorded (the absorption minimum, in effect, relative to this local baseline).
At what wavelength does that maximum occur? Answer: 4498.80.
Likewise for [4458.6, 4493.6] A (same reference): 4486.39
